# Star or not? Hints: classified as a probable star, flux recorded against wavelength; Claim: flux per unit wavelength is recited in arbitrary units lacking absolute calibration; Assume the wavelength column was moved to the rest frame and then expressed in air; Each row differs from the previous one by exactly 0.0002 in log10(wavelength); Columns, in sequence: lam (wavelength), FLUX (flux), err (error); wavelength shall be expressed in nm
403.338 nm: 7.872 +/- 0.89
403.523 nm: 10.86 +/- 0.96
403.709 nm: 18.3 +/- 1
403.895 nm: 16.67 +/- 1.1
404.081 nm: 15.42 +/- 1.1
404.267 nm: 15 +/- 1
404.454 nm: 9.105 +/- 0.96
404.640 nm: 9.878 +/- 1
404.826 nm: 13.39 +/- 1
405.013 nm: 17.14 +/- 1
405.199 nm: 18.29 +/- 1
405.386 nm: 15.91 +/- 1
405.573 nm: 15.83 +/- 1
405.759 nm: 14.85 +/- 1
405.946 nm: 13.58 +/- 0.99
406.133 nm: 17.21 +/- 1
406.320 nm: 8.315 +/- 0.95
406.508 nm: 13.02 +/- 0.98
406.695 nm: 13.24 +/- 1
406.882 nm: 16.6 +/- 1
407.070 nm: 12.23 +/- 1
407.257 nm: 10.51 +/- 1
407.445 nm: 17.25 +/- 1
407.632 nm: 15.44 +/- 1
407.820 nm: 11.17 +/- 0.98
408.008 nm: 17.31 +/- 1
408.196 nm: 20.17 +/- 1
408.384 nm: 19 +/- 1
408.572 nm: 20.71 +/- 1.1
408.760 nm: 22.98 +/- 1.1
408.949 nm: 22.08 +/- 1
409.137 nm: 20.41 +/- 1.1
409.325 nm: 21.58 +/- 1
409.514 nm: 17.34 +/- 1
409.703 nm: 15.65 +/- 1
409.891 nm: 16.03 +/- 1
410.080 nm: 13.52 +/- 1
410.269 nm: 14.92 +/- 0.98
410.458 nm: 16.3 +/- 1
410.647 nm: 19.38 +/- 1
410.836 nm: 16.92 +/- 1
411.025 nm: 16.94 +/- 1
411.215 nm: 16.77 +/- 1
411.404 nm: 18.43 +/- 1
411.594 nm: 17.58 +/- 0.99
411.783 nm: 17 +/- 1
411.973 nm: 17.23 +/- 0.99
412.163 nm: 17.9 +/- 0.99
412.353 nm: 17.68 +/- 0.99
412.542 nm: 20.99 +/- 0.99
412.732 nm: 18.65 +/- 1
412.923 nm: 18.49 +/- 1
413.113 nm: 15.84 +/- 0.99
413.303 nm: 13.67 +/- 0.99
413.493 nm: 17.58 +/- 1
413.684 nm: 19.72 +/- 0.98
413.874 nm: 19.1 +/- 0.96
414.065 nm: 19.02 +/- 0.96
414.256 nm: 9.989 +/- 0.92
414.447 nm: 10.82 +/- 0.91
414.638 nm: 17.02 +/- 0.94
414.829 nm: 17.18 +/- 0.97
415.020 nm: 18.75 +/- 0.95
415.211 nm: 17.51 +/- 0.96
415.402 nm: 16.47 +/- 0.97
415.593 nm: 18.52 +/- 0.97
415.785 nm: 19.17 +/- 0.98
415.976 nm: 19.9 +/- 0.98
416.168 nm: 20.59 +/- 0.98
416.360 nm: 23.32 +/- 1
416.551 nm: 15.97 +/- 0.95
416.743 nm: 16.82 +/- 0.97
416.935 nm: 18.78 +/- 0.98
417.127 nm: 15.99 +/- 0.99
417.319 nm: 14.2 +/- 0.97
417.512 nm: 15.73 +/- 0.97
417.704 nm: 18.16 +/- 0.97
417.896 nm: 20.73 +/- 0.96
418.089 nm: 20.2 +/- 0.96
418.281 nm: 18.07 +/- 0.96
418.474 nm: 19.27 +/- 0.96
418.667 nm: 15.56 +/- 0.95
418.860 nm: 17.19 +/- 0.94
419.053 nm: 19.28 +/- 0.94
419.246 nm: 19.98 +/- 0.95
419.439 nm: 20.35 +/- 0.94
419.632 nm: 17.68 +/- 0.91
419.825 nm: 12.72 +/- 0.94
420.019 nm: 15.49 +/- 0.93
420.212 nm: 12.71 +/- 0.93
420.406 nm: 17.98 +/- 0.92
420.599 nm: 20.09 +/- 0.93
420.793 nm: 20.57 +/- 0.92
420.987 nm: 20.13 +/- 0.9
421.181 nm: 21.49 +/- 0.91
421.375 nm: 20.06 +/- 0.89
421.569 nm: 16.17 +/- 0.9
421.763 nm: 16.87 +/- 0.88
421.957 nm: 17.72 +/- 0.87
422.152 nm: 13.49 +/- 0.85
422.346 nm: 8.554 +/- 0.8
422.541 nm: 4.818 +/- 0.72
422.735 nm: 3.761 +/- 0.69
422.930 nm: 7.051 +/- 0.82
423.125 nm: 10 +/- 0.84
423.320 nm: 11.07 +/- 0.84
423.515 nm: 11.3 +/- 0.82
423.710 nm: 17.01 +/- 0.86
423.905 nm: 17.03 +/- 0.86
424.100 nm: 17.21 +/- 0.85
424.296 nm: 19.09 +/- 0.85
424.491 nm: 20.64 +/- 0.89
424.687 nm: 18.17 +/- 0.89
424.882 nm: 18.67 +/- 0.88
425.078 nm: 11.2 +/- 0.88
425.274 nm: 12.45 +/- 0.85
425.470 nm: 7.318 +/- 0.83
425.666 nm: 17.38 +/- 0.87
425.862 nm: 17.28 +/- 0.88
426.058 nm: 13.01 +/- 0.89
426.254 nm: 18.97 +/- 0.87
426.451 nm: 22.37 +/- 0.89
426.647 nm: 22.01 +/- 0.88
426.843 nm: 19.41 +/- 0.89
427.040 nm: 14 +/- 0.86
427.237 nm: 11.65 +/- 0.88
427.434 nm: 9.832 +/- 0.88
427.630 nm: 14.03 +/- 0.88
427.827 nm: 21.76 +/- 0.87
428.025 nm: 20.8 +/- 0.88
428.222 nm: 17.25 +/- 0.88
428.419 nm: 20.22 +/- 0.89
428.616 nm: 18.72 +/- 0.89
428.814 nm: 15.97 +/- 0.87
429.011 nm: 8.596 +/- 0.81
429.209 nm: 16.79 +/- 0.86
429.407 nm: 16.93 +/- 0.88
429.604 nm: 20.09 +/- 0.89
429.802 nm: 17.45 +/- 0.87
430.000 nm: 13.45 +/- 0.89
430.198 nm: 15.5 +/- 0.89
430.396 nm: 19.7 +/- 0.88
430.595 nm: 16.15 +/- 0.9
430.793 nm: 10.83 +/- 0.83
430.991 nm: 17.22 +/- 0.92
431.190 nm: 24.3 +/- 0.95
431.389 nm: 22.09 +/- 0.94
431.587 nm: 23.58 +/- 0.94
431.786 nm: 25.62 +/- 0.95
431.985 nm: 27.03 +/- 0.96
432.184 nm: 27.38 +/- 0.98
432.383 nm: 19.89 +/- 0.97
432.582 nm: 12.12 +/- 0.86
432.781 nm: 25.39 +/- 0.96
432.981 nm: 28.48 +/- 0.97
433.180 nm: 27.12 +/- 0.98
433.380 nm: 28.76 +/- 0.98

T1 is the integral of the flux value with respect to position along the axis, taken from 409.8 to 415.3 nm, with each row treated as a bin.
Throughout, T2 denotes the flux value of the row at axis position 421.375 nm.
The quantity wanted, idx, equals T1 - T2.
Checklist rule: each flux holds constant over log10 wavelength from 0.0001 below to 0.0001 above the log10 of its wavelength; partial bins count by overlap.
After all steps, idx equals 73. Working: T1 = 93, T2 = 20.06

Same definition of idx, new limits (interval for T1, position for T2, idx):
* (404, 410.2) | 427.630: 84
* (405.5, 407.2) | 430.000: 10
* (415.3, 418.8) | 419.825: 51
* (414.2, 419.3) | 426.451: 68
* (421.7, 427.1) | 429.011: 70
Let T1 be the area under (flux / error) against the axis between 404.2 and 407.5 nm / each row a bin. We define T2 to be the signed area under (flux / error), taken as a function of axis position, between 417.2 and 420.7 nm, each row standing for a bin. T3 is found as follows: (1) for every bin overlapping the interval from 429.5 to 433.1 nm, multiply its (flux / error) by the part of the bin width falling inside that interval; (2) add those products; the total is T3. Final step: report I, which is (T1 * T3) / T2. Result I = 56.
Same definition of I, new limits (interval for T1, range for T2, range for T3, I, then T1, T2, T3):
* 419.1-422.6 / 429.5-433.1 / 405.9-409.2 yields 43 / 64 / 79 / 53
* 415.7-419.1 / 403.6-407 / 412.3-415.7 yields 78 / 64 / 49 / 60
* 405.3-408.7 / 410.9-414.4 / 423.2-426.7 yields 55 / 51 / 61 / 65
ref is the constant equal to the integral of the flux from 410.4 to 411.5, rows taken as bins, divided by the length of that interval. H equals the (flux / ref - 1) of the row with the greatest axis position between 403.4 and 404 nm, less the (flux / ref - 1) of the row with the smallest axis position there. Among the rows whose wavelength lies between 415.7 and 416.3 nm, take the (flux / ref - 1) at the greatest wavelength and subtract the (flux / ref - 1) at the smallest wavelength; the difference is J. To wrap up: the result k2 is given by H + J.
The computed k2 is 0.4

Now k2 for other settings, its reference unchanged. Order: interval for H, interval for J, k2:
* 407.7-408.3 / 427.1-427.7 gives 0.7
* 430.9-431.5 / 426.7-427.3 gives -0.2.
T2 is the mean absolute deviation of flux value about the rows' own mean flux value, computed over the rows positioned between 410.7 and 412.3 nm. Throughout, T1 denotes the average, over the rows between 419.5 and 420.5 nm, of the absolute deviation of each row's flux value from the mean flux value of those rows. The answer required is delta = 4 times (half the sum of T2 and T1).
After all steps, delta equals 5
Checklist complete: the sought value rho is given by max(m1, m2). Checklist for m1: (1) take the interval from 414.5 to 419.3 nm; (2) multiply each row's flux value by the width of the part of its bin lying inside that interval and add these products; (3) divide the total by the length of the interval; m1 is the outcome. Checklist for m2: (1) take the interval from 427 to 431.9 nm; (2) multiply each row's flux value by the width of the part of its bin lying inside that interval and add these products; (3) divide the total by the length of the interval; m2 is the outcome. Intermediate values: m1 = 18.1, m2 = 17.4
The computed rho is 18.1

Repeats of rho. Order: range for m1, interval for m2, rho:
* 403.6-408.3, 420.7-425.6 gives 14.6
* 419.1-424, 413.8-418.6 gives 17.6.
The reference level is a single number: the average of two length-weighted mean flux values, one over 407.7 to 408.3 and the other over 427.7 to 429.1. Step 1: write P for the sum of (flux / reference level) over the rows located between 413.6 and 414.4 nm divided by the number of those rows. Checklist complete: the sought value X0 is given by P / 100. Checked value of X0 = 0.0100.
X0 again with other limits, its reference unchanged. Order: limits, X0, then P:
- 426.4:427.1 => 0.0115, 1.15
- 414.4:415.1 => 0.0094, 0.94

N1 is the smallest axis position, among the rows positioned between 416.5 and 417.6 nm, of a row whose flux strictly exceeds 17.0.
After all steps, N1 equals 416.935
